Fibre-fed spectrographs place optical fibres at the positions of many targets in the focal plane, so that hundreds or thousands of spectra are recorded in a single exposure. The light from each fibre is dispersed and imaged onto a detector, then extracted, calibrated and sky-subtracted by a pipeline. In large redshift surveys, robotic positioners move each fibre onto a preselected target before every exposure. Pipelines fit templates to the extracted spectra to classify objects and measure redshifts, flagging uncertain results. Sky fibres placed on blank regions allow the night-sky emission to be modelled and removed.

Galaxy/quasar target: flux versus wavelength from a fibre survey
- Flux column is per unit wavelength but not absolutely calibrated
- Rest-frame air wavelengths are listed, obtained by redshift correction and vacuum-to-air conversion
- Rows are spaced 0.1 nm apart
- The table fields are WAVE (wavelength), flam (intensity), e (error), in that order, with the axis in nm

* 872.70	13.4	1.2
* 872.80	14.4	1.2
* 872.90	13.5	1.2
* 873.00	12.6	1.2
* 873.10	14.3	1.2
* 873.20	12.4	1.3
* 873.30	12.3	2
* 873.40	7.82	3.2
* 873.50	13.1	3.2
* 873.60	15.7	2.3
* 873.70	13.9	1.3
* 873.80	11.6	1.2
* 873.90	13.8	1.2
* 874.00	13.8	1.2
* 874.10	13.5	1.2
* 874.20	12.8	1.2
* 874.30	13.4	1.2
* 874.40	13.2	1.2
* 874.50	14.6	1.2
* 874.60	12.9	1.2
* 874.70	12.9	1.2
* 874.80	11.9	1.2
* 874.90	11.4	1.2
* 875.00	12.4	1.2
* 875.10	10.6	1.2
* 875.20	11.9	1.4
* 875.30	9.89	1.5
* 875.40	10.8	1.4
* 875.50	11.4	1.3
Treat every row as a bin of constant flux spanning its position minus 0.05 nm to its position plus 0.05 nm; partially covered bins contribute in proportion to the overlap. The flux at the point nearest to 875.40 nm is 10.8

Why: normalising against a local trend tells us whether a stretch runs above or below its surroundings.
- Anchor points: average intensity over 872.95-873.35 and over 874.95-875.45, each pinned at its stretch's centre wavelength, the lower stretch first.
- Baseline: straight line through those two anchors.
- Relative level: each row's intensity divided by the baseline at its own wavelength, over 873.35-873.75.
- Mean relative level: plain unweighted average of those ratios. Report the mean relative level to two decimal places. 1.01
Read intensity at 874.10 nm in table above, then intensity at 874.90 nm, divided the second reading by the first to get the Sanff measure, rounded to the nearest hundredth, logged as 0.84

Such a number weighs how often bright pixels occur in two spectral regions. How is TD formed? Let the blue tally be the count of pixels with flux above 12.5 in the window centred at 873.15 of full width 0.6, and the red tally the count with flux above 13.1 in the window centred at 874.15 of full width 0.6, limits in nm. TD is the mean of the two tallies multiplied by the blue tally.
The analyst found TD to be 12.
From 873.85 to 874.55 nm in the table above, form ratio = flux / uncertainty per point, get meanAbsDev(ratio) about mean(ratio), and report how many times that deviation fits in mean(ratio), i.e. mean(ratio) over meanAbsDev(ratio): 33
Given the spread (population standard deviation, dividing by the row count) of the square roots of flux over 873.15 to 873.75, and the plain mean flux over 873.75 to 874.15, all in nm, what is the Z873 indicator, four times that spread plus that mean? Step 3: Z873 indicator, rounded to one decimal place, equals 14.6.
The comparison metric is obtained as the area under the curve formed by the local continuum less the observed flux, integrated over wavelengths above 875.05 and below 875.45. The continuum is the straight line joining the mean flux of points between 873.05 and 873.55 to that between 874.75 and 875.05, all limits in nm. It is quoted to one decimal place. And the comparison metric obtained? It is 0.4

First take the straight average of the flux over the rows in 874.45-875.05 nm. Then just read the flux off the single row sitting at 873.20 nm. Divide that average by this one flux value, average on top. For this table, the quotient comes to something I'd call 1.02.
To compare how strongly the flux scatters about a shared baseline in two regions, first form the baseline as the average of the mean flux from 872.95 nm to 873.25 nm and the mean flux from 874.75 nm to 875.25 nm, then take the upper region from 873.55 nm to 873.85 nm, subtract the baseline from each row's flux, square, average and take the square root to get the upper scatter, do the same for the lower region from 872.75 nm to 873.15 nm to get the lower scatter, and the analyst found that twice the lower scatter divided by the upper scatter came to 1.4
